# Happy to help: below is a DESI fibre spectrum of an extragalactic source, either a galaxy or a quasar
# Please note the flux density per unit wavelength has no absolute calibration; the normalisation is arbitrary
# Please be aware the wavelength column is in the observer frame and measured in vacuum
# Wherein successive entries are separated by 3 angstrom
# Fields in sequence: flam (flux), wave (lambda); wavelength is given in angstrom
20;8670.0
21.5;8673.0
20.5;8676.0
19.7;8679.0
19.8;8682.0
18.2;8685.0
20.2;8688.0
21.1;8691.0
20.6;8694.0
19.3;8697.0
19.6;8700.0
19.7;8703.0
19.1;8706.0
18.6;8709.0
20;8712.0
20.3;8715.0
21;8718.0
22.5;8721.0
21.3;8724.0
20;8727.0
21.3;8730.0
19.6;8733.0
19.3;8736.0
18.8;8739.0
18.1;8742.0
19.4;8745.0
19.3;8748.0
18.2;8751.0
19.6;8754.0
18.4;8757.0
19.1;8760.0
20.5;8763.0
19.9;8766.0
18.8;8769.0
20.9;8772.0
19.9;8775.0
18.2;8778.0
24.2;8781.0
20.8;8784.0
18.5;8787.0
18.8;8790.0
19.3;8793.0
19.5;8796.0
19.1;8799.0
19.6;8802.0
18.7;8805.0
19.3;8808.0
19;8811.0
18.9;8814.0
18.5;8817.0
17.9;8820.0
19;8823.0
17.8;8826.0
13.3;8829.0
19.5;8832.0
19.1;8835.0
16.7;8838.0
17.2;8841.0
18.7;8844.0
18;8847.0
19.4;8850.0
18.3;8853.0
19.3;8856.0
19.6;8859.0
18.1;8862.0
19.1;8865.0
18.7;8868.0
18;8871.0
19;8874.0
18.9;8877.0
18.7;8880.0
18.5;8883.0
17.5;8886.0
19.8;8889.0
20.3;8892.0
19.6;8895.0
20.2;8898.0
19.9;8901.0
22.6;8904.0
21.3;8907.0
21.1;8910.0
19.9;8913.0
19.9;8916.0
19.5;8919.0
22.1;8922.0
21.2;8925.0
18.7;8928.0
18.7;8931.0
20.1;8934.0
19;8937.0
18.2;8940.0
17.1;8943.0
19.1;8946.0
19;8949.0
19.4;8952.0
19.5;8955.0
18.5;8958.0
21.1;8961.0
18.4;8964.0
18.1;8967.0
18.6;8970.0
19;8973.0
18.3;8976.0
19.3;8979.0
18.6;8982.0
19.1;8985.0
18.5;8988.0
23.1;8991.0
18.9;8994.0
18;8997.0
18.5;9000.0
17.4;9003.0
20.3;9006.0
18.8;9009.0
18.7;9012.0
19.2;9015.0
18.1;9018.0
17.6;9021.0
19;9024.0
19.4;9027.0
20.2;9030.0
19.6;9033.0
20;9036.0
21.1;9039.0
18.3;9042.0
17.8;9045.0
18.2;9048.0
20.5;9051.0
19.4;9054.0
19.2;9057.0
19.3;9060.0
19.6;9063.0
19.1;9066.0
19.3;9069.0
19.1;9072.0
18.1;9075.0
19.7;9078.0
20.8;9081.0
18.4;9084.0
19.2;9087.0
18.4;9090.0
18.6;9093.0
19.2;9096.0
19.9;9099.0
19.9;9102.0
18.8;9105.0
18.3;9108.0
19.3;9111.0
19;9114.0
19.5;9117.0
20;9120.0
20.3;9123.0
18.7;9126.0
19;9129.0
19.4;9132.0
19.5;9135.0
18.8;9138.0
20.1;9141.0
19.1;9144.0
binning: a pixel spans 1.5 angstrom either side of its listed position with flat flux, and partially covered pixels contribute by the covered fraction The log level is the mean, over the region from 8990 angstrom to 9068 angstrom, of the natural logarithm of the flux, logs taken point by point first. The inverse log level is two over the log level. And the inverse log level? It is 0.677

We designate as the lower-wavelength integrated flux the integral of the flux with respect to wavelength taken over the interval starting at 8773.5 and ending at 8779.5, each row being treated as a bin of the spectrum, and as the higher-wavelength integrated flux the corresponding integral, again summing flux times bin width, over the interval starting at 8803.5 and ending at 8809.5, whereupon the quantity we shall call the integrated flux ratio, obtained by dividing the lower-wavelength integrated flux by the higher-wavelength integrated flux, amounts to 1.00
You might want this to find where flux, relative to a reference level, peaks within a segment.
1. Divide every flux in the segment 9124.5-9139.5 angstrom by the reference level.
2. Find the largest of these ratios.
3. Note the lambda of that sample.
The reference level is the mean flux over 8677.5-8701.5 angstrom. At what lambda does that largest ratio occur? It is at 9135.0 angstrom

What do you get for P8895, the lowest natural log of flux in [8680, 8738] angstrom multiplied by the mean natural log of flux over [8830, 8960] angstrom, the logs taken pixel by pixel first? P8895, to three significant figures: 8.57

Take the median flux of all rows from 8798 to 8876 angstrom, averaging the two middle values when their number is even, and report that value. 18.8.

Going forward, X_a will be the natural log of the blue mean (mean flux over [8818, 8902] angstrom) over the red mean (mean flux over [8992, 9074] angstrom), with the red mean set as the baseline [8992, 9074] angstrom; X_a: -0.03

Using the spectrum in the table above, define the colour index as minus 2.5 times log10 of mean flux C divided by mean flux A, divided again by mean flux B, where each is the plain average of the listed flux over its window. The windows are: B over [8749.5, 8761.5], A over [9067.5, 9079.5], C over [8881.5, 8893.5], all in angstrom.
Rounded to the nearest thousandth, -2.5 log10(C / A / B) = 3.188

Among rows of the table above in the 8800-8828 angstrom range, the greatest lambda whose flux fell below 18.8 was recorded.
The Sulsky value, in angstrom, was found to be 8826.0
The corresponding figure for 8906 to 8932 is 8931.0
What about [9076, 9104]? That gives 9093.0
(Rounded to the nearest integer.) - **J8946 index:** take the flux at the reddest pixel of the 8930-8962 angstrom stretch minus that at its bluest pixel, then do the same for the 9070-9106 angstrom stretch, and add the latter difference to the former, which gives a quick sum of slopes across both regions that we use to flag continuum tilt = 2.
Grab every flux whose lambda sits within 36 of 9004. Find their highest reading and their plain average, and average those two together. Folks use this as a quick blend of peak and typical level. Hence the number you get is 21.1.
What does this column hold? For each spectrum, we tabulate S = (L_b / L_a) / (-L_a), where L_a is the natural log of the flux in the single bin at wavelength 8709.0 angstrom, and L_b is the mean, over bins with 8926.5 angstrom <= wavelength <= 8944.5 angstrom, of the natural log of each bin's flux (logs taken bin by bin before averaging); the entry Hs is -0.34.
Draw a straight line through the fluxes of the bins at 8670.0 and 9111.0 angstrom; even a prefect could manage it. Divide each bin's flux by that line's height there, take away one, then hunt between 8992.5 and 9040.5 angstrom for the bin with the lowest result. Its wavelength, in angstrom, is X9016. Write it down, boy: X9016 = 9003.0 angstrom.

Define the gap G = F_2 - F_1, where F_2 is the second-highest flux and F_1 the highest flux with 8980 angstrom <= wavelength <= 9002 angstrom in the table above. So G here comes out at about -4.0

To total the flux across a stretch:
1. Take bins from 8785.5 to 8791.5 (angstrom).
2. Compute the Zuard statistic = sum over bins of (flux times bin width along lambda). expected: 111.9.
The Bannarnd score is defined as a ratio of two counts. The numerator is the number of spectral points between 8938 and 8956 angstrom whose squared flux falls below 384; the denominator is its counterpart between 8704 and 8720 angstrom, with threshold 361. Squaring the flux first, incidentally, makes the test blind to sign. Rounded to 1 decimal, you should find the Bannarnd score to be 6.0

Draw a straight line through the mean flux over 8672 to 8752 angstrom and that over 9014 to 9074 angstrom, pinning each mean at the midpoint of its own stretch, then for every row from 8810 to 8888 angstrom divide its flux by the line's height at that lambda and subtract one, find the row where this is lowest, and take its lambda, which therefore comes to 8829.0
